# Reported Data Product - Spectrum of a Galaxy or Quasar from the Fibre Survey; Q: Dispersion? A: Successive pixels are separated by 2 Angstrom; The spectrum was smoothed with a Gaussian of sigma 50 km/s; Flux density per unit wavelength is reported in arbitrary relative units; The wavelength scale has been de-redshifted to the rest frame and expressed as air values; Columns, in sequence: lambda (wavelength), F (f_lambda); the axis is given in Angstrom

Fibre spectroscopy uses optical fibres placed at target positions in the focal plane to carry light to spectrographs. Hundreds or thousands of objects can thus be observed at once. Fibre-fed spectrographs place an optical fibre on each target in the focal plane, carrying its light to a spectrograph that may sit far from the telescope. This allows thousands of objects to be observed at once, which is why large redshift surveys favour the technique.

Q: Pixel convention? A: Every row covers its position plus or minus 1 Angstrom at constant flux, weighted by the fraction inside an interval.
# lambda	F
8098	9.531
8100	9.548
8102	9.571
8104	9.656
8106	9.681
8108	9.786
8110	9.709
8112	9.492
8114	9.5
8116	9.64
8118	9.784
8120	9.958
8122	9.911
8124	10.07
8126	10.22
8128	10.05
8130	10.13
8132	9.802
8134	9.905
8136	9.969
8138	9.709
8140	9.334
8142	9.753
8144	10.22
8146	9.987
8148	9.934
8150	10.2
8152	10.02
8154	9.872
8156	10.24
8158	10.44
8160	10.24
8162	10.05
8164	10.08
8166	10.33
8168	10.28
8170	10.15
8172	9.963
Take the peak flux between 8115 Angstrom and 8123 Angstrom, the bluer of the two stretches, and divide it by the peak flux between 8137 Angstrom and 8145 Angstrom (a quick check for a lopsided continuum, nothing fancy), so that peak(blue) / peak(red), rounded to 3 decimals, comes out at 0.974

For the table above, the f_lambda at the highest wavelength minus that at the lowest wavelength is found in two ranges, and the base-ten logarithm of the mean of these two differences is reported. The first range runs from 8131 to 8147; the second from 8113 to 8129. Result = -0.43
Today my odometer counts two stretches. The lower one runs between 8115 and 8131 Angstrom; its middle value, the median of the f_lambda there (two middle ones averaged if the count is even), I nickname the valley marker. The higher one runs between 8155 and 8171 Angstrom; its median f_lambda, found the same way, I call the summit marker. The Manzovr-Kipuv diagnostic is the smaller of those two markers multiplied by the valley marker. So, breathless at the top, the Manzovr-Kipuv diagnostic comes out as 100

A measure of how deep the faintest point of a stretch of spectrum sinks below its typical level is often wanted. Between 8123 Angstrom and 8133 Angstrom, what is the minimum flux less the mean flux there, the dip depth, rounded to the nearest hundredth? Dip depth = -0.25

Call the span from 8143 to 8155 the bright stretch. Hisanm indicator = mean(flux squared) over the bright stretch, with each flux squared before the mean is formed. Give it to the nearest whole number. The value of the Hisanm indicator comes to 101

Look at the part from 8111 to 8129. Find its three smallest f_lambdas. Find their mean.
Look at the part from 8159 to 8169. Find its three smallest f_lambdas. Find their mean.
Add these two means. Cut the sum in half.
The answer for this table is 9.83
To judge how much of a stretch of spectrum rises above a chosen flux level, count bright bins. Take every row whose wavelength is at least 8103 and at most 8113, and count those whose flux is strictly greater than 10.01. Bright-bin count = 0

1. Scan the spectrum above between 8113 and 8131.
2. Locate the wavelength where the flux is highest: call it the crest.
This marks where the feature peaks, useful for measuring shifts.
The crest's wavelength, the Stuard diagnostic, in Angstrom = 8126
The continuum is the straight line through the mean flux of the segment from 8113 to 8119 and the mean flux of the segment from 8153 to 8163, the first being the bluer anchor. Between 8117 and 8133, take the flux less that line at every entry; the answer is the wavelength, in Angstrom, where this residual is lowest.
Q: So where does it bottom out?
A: 8132 Angstrom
